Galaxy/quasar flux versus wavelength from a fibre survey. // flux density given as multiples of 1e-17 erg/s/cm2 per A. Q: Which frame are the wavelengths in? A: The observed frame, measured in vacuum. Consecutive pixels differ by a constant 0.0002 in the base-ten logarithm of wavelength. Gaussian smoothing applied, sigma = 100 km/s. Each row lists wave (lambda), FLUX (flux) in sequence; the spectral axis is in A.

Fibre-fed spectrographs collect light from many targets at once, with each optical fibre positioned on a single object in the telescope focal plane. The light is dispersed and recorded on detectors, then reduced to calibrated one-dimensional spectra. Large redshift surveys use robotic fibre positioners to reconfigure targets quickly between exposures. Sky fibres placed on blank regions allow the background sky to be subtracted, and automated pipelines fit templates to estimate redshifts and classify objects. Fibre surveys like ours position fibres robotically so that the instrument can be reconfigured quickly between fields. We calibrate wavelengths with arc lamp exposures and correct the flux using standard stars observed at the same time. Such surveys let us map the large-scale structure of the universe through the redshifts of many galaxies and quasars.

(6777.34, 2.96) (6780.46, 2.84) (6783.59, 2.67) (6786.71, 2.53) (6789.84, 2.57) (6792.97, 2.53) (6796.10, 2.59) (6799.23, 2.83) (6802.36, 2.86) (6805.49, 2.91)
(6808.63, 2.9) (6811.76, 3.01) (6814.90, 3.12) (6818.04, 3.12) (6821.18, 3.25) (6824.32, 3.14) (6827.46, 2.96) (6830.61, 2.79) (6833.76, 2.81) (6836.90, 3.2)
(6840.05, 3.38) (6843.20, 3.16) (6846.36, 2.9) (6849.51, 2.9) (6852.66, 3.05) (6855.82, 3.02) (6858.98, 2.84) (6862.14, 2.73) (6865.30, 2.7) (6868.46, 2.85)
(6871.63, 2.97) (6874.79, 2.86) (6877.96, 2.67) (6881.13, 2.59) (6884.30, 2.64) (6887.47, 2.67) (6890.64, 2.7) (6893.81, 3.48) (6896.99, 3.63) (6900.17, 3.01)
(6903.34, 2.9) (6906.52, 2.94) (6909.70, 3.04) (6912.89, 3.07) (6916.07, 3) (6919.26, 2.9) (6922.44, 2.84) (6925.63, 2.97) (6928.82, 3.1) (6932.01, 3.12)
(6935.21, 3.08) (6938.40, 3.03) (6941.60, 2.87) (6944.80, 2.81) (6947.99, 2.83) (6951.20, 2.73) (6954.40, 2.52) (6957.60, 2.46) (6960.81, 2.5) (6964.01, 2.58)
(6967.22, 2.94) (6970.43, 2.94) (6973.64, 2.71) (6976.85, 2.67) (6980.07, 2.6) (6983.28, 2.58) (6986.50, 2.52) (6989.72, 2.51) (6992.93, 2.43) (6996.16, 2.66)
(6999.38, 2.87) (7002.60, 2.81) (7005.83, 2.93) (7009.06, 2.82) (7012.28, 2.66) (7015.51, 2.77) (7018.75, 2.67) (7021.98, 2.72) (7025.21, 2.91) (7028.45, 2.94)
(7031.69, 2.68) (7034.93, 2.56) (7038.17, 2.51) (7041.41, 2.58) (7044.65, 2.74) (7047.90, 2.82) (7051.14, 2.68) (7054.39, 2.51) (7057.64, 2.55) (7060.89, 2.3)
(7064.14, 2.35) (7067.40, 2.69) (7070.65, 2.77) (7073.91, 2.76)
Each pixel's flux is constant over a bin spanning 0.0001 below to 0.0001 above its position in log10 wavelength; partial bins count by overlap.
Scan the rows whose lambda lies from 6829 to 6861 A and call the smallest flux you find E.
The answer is 2.79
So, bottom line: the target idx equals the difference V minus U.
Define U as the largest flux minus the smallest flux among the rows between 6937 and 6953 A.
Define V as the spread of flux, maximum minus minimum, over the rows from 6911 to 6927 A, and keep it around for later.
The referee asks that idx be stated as -0.07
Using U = 0.30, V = 0.23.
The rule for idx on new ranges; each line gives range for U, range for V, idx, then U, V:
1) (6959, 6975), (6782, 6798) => -0.30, 0.44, 0.14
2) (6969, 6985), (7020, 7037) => 0.02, 0.36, 0.38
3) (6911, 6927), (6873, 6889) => 0.04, 0.23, 0.27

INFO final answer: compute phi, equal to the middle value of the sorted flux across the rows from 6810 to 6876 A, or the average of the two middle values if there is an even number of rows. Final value 2.97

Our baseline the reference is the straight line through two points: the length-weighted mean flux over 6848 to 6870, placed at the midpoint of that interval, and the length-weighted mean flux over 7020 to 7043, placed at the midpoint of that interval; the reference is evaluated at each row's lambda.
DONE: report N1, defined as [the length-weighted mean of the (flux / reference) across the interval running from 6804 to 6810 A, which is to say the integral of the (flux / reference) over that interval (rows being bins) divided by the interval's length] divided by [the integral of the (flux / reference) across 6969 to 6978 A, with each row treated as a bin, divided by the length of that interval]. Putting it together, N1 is 0.99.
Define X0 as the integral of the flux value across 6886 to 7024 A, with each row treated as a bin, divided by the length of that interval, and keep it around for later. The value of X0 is 2.83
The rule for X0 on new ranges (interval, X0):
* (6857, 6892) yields 2.75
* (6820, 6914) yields 2.96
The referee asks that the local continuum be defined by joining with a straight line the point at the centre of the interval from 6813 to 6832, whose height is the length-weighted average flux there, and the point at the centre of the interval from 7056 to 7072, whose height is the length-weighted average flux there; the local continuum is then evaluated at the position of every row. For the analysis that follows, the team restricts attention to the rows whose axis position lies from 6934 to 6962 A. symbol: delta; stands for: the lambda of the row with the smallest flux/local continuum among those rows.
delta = 6957.60 A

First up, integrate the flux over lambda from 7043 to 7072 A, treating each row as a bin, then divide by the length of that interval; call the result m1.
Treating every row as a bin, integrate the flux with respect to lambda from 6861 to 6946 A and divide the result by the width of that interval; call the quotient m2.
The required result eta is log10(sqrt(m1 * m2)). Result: 0.441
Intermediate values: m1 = 2.60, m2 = 2.93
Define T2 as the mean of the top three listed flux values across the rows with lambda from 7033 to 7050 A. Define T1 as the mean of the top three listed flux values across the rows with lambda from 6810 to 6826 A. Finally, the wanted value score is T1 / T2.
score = 1.17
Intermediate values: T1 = 3.2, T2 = 2.71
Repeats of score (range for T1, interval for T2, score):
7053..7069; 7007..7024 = 0.93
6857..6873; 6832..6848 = 0.89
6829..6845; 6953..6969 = 1.21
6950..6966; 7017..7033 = 0.91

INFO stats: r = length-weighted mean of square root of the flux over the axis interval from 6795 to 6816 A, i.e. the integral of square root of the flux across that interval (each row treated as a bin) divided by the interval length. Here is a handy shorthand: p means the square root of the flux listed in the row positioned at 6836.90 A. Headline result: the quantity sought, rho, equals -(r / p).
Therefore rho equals -0.95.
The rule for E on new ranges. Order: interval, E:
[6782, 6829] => 2.53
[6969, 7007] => 2.43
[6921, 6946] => 2.81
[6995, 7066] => 2.3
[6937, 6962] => 2.46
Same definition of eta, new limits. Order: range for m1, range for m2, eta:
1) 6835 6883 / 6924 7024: 0.453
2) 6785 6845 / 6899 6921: 0.470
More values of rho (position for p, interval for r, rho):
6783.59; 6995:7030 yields -1.02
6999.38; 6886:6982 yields -1.00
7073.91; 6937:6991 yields -0.99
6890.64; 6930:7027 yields -1.01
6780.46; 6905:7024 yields -0.99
